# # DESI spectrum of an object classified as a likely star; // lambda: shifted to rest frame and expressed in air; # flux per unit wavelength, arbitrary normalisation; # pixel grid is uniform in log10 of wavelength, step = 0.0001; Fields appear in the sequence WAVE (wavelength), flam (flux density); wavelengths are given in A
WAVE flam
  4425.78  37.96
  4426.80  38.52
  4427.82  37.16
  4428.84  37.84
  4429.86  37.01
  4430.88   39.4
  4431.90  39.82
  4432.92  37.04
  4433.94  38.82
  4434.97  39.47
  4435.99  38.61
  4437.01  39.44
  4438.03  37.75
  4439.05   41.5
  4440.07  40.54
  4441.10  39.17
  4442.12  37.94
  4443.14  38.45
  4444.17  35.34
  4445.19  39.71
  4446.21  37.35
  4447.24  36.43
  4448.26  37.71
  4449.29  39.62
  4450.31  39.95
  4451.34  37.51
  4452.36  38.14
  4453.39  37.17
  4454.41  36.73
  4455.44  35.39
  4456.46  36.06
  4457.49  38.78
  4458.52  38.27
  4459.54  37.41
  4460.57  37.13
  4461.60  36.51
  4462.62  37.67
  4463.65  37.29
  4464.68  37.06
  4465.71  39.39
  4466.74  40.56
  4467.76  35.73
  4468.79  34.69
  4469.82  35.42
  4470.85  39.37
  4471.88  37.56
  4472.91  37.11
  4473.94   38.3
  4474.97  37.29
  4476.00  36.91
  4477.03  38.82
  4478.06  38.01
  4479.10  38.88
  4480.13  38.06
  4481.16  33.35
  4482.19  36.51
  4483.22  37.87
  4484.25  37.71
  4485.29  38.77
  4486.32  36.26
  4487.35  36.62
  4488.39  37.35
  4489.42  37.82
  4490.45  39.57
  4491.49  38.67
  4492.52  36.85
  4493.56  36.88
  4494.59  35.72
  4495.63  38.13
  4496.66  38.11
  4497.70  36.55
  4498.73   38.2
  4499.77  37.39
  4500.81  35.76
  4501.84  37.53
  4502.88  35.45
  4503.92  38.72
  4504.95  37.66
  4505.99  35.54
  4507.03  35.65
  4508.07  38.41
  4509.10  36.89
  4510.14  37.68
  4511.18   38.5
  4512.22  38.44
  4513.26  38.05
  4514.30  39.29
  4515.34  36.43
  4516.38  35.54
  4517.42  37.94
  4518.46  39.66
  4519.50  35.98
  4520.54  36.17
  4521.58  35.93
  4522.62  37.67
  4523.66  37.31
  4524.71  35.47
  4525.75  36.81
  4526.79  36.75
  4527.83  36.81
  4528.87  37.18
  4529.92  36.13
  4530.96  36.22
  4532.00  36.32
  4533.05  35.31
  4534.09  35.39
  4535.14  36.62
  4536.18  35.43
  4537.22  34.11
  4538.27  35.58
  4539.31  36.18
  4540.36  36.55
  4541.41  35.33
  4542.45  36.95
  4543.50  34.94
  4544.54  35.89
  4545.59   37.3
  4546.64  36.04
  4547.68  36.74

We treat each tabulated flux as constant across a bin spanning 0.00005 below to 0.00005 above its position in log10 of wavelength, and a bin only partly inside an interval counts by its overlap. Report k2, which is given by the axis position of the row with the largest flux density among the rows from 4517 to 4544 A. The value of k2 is 4518.46 A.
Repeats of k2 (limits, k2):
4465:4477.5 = 4466.74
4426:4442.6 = 4439.05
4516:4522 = 4518.46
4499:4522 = 4518.46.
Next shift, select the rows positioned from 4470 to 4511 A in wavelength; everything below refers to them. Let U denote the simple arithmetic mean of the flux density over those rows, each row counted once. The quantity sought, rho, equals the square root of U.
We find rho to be 6.11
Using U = 37.4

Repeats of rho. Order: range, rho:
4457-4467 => 6.16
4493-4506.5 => 6.09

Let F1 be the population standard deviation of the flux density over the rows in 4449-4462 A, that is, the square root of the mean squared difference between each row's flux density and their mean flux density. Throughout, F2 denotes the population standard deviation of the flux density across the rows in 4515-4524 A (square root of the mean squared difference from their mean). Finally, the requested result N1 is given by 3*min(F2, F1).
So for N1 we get 3.7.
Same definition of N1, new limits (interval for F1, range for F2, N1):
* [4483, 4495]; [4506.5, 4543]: 3.2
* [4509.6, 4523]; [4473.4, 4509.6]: 3.8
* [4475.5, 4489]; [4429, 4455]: 4.3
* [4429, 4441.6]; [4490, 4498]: 3.6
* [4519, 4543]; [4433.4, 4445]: 2.4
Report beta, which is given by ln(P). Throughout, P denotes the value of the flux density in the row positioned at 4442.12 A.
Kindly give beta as 3.64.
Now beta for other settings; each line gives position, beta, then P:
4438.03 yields 3.63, 37.75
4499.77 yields 3.62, 37.39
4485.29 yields 3.66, 38.77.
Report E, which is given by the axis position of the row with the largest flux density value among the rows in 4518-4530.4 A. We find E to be 4518.46 A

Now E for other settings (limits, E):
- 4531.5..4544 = 4542.45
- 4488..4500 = 4490.45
